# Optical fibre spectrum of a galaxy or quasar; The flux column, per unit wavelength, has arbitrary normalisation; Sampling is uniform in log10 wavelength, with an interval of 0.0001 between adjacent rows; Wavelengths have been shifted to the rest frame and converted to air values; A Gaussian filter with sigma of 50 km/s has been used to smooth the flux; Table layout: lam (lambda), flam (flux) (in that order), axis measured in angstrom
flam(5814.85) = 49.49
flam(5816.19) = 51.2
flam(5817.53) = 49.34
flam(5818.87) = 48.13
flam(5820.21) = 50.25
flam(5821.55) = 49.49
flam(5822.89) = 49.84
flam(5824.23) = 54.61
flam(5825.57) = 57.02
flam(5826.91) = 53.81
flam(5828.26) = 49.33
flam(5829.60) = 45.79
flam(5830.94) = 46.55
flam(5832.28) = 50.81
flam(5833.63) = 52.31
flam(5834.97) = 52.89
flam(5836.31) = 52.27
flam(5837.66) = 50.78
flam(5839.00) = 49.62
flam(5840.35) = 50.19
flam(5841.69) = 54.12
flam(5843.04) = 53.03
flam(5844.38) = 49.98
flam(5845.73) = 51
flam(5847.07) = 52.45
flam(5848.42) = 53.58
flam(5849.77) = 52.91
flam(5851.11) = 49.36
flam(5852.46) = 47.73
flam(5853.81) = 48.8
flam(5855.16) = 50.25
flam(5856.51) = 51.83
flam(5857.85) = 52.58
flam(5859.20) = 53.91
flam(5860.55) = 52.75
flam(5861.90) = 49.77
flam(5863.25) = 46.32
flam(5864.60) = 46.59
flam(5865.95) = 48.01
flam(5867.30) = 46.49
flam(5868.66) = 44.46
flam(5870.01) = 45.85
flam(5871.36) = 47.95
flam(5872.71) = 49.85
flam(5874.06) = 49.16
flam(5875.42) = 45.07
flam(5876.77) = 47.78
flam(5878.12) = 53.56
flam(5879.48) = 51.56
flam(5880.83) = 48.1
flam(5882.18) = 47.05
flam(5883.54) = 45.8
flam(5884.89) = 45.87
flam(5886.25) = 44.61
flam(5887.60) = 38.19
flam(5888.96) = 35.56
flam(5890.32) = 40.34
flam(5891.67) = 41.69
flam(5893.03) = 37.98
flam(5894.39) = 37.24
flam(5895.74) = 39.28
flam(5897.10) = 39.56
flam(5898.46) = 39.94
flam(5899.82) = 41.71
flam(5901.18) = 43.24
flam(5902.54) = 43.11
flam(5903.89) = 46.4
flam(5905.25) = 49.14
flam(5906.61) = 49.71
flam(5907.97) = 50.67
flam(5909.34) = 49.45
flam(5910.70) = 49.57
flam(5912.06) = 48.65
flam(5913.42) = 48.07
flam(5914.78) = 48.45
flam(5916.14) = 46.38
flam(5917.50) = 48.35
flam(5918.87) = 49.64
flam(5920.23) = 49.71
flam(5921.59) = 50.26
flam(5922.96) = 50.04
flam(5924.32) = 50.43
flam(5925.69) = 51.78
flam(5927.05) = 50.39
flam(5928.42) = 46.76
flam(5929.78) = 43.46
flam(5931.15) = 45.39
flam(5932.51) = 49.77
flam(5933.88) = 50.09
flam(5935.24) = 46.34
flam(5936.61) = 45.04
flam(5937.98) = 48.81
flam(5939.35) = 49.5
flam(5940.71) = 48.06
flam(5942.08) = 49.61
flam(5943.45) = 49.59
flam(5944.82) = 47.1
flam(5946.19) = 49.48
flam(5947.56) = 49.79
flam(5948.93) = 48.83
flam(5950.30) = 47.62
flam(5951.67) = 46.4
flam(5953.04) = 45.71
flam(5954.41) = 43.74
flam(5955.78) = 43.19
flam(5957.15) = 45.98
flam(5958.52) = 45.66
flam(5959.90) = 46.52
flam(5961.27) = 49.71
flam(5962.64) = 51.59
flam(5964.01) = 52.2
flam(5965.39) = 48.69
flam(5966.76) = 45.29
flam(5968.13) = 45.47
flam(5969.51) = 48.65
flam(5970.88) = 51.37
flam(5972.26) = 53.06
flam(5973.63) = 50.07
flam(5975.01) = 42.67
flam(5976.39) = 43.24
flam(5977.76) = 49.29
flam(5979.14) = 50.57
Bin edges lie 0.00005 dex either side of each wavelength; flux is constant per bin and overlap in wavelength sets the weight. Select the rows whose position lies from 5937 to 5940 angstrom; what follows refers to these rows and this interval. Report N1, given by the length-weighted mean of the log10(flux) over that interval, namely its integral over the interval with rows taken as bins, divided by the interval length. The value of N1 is 1.685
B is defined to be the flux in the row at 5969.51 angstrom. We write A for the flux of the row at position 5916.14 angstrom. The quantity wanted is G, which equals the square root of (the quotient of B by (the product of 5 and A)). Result 0.458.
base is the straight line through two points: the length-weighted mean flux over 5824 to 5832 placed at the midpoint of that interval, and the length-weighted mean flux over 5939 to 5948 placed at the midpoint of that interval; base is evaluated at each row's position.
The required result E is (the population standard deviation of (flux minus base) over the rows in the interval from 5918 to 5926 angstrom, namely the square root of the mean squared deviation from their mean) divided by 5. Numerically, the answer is 0.15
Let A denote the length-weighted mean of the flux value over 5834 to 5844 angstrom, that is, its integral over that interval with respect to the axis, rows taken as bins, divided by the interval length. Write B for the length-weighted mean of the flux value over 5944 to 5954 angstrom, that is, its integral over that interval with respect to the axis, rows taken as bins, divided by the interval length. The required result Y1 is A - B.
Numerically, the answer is 4.1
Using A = 51.8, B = 47.7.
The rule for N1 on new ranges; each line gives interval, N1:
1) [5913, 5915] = 1.685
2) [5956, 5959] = 1.659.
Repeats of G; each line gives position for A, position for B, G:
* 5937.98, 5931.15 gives 0.431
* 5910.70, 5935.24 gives 0.432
